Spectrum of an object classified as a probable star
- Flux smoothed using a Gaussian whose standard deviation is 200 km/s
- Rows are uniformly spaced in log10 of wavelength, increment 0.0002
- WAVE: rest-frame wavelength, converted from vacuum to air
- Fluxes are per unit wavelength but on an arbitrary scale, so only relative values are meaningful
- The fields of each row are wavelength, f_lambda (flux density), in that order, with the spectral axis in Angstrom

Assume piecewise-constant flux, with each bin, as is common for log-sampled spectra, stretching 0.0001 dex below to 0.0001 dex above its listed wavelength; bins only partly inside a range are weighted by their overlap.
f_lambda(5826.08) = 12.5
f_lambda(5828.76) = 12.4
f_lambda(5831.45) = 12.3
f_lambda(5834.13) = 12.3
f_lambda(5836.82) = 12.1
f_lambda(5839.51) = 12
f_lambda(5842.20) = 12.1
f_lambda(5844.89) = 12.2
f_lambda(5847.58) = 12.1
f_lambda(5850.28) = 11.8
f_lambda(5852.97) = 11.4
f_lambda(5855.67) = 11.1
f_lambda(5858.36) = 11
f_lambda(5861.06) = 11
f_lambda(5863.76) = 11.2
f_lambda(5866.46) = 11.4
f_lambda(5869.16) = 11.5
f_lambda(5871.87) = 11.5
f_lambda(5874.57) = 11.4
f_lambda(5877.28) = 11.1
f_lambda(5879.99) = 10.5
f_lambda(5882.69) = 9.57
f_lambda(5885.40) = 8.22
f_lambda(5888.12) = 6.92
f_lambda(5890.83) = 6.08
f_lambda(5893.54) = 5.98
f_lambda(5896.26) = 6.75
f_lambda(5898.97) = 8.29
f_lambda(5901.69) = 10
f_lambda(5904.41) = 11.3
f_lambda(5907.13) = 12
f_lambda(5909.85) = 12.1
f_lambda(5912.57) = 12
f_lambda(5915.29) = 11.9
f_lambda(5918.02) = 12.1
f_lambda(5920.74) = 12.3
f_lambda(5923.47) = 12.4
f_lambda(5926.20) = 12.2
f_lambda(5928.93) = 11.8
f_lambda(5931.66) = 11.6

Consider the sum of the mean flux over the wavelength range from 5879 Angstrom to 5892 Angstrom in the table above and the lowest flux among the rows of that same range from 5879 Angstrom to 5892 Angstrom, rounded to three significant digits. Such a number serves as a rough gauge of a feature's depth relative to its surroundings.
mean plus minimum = 14.3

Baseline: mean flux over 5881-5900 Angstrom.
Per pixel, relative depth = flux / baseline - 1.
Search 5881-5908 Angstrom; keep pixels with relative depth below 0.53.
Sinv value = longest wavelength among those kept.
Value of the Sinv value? 5904.41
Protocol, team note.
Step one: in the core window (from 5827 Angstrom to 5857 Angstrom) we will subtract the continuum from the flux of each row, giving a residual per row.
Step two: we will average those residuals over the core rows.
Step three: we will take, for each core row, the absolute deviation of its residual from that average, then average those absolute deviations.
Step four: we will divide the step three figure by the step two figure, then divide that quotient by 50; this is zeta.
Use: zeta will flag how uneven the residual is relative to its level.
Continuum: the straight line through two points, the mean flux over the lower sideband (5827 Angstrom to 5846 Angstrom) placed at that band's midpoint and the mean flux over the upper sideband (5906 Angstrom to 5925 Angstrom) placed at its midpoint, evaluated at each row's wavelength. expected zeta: -0.028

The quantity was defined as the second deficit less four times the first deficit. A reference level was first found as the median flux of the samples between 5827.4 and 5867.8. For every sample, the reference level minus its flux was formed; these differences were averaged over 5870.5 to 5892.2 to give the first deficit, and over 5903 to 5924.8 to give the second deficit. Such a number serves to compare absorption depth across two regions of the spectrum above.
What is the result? -10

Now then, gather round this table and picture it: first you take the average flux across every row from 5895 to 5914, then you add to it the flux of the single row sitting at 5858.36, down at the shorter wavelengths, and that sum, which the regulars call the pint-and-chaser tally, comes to 21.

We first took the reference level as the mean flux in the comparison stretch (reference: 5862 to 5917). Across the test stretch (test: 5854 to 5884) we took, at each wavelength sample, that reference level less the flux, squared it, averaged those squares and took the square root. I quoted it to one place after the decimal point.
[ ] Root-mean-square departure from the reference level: 1.2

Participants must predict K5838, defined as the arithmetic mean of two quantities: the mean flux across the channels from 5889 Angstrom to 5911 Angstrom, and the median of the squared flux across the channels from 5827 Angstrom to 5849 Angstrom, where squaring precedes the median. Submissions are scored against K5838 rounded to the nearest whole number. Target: 78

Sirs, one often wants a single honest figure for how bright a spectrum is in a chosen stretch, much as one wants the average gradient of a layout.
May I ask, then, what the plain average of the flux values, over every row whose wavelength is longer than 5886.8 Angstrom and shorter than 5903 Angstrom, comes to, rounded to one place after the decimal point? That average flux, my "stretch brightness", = 7.3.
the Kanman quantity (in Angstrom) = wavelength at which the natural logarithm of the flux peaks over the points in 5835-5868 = 5844.89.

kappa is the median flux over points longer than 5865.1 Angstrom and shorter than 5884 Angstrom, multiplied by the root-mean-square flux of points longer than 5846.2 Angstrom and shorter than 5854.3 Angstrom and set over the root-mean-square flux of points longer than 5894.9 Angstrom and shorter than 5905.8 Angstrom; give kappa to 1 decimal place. 14.5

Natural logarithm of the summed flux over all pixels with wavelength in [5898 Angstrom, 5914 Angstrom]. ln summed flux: 4.18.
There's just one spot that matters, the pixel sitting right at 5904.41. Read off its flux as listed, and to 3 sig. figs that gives 11.3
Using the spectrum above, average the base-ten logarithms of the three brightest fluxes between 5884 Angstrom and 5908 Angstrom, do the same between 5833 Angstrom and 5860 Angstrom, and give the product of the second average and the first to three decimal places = 1.134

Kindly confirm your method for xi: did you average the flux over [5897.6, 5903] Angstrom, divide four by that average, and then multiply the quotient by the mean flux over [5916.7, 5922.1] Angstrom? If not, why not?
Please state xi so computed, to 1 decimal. 5.3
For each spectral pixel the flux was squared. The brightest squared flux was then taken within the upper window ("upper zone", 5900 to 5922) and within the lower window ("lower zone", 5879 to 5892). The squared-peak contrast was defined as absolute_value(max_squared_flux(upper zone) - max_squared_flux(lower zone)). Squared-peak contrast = 41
